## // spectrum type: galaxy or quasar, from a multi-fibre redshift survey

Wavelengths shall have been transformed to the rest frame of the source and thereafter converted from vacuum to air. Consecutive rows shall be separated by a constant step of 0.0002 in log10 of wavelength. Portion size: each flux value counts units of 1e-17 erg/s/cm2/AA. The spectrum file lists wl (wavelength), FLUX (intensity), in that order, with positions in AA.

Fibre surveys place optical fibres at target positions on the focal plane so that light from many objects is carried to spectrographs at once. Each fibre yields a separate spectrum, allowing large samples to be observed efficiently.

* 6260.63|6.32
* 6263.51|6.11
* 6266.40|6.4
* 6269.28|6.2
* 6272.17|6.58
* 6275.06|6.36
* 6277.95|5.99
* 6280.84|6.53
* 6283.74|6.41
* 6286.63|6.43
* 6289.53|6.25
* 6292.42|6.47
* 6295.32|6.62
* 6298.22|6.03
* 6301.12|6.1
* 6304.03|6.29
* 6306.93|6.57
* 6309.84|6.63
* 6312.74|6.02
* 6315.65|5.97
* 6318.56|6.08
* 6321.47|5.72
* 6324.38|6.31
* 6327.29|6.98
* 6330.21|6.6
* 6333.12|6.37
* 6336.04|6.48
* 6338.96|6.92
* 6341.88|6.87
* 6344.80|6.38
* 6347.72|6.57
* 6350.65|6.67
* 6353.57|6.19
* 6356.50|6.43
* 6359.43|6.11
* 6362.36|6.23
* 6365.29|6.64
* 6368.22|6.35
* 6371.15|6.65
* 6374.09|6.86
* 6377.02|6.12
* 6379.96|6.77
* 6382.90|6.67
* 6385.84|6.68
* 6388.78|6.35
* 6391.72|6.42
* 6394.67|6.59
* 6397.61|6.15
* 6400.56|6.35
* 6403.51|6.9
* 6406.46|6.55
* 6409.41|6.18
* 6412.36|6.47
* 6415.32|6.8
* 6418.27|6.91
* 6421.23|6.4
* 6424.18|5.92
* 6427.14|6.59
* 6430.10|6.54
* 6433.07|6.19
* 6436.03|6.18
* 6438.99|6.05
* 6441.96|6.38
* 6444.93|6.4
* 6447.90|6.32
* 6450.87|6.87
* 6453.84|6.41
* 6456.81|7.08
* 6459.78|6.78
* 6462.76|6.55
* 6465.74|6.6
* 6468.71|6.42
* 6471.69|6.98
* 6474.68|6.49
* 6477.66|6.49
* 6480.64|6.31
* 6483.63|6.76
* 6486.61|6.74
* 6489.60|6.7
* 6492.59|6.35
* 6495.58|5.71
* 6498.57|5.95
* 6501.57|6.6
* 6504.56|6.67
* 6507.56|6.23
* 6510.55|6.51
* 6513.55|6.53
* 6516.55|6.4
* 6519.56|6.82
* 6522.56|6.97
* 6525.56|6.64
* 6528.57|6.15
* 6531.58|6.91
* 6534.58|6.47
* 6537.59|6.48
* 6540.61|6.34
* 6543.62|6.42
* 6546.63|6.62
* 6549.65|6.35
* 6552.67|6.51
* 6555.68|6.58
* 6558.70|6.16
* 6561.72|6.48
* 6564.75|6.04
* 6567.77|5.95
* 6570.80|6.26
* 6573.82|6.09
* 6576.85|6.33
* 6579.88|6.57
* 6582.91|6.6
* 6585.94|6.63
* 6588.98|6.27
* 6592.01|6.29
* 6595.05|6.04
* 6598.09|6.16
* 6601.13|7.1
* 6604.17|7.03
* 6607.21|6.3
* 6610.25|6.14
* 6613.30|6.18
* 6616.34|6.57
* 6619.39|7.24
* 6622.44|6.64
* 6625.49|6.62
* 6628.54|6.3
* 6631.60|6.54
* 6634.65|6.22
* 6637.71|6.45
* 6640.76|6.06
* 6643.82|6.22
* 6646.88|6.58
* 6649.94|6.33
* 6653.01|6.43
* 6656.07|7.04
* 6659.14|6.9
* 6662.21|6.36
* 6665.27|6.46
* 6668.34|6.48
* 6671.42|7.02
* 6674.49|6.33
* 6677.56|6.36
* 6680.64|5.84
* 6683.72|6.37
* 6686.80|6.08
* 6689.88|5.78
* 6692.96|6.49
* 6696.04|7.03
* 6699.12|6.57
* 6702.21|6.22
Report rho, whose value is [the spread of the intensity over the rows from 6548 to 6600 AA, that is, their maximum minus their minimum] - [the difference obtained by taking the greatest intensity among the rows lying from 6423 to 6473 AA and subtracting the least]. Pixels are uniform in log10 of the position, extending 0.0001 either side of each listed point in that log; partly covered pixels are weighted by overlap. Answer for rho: -0.5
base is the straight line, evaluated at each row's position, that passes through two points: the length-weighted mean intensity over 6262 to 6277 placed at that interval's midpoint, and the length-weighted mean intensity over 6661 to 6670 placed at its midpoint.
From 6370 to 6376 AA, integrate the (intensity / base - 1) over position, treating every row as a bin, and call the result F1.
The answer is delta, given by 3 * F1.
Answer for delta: 1.0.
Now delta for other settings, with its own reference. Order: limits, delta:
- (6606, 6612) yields -0.6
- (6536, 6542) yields 0.0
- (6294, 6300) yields -0.1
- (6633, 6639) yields -0.3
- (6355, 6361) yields -0.2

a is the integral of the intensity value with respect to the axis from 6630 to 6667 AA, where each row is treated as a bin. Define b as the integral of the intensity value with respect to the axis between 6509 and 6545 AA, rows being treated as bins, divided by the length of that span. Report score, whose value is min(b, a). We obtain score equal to 6.55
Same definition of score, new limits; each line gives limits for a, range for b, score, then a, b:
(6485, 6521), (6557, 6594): 6.30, 232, 6.30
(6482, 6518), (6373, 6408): 6.53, 231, 6.53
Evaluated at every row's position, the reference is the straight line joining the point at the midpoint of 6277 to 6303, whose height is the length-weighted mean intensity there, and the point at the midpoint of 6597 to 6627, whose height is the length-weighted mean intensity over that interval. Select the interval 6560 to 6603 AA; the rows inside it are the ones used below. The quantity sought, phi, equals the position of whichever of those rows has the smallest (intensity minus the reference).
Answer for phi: 6567.77 AA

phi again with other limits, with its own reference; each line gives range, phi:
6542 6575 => 6567.77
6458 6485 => 6480.64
